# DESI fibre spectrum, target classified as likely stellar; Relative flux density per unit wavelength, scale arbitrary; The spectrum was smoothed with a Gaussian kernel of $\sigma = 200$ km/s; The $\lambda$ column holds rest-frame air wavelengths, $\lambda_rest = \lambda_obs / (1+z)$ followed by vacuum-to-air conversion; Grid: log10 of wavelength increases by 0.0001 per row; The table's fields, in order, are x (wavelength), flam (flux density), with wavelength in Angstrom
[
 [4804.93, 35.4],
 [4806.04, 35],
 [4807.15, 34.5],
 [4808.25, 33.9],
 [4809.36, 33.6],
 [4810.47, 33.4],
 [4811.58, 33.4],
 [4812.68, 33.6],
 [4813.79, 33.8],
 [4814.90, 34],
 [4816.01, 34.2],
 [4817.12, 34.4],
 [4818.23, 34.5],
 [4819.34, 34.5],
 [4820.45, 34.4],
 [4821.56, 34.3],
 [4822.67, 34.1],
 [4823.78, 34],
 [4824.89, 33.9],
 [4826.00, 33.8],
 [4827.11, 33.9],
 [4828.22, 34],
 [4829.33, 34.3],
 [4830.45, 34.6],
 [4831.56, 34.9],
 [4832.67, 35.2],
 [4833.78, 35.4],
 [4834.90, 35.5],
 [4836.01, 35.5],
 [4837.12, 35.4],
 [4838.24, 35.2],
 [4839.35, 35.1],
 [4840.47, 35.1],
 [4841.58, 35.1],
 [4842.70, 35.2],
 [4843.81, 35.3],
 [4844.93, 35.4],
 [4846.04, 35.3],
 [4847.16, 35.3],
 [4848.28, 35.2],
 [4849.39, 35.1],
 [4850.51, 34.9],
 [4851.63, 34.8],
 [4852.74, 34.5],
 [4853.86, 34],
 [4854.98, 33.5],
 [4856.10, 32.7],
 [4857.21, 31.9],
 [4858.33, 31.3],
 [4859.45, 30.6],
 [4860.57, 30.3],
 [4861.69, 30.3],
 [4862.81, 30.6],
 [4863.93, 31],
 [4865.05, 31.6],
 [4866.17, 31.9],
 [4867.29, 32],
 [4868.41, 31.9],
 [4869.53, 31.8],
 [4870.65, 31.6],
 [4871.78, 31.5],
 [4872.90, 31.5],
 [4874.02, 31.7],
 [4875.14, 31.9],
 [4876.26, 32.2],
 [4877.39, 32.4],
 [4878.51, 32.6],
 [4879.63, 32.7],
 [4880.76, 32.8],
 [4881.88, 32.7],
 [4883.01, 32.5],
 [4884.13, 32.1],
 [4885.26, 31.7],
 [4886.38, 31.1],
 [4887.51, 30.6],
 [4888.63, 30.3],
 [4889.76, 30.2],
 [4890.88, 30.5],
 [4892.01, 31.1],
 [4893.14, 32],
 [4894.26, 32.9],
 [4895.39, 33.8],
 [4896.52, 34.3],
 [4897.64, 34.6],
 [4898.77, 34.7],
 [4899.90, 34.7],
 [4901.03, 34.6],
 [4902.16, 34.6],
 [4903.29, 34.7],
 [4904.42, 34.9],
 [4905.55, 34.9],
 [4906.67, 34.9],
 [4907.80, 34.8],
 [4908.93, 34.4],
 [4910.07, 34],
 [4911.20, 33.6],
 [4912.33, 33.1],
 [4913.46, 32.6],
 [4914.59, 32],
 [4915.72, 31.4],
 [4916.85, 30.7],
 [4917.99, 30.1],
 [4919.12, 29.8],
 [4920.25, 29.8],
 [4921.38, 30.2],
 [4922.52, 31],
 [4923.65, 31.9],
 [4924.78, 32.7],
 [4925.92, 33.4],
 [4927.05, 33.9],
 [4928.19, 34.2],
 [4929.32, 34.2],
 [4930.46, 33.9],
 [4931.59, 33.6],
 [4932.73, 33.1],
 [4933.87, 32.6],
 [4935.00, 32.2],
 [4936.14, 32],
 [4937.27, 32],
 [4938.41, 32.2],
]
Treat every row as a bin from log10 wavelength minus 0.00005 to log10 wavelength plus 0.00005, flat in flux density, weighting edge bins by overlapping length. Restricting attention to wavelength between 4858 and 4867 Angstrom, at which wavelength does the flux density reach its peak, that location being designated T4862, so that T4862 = 4866.17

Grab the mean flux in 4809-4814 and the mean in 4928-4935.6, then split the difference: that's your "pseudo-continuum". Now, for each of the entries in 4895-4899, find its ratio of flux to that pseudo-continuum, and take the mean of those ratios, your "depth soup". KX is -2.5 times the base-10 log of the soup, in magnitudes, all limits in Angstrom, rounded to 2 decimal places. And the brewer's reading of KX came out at -0.03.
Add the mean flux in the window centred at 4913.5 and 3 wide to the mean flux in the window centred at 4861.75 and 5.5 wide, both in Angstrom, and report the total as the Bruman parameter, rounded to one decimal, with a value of 63.1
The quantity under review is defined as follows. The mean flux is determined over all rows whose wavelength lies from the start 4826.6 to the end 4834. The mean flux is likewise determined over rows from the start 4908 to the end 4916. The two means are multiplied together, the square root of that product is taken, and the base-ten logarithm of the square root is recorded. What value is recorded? 1.53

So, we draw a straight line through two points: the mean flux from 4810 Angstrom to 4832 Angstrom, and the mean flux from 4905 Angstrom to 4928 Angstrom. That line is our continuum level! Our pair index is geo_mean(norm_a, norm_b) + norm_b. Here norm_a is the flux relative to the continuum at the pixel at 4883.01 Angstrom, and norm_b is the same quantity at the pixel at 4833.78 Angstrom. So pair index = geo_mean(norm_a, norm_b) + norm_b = 2.06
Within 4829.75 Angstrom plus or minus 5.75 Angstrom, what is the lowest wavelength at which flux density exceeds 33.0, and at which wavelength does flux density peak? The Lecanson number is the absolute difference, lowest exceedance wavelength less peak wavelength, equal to 10.0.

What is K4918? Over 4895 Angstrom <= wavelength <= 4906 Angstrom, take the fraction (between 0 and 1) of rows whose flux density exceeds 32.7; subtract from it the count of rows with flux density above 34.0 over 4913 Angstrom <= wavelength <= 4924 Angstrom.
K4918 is 1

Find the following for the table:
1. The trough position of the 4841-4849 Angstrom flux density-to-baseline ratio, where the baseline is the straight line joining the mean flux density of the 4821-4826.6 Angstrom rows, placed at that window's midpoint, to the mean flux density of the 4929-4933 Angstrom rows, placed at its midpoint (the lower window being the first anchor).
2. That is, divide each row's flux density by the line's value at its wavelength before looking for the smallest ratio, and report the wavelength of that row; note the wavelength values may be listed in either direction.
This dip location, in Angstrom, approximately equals 4841.58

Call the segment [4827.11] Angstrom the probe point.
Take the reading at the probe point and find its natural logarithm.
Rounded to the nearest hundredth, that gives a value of 3.52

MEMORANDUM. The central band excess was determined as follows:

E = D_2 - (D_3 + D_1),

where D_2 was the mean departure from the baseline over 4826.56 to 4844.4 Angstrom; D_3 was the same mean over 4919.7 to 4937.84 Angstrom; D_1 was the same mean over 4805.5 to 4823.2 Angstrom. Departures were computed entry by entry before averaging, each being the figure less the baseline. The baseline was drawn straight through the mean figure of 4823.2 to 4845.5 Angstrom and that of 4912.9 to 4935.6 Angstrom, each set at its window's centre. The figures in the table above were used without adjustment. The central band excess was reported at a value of 1.0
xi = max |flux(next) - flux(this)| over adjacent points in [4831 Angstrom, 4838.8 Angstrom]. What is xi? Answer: 0.3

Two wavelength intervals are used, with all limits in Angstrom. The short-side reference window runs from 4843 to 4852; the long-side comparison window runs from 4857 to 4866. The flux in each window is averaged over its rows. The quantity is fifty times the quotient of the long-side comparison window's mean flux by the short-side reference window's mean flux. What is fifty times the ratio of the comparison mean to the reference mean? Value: 44.0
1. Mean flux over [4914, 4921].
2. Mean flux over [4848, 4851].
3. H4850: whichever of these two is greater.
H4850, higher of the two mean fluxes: 35.1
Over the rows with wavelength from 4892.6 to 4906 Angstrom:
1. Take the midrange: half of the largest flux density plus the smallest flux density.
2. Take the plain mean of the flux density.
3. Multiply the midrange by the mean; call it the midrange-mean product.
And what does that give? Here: 1145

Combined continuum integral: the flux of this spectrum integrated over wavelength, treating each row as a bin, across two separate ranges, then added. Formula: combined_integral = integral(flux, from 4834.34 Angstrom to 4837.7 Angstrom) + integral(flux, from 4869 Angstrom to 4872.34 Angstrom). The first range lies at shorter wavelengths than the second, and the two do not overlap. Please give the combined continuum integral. 225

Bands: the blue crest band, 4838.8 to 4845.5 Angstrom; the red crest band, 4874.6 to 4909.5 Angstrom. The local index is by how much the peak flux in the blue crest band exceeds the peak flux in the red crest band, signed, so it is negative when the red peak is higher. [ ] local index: 0.50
